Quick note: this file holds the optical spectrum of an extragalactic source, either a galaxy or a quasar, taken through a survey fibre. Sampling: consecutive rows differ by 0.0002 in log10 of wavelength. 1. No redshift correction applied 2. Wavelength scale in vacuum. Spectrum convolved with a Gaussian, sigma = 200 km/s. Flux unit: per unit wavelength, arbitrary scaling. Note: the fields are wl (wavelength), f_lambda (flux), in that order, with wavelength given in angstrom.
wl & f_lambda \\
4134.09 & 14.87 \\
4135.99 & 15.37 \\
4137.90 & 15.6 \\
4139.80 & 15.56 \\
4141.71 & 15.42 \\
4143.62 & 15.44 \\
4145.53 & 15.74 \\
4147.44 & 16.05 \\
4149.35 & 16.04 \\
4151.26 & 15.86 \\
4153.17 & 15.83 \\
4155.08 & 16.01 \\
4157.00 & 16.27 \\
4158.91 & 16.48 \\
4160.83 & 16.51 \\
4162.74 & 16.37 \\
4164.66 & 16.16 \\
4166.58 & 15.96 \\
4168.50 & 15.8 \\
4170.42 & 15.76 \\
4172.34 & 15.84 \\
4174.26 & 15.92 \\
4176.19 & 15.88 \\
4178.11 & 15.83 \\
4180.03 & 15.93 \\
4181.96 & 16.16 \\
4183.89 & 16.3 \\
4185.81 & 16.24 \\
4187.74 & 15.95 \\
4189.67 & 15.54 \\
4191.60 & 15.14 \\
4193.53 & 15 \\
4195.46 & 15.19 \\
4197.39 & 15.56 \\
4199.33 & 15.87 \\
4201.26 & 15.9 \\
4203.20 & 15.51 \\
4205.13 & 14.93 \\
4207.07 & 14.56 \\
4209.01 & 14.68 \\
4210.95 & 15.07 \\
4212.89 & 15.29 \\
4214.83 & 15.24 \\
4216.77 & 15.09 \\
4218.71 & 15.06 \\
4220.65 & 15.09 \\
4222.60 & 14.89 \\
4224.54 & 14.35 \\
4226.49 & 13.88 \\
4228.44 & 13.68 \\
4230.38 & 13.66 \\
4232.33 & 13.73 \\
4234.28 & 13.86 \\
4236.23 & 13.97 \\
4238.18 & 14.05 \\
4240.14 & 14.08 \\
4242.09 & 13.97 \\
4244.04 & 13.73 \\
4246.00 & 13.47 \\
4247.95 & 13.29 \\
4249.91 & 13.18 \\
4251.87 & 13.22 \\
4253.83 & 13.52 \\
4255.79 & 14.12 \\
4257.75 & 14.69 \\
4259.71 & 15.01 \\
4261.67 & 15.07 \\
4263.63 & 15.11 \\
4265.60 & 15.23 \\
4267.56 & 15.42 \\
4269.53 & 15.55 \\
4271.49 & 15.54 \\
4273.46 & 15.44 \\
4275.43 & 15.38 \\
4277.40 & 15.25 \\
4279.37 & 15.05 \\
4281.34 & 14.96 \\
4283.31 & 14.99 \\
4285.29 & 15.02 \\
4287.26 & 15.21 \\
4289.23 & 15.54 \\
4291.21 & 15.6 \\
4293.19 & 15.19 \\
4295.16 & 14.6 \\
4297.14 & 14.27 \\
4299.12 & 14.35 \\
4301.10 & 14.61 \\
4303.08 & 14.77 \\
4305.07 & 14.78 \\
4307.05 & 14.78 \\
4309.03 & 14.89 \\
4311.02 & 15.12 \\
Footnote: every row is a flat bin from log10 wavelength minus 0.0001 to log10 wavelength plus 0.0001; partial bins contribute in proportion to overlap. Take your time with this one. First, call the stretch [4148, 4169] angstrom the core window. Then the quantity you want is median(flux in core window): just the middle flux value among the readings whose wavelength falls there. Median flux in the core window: 16.04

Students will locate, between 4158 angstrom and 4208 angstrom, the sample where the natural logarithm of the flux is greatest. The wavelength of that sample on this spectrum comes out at 4160.83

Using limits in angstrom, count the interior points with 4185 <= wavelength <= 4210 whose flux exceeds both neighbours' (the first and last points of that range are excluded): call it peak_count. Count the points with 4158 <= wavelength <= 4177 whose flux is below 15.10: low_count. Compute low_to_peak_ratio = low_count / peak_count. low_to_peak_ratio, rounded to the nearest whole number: 0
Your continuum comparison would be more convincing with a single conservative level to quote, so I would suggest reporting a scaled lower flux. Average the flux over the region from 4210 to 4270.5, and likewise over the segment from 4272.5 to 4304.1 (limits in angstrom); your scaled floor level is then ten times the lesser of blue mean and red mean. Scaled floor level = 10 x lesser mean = 144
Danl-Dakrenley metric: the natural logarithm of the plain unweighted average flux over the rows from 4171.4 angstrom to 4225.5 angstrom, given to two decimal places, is 2.74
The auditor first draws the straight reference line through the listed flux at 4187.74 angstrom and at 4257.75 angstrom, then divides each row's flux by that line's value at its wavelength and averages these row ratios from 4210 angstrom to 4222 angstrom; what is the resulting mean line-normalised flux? 0.980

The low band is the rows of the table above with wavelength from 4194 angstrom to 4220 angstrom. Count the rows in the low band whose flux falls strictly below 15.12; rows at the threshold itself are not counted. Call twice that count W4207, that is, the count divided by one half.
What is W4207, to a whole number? 12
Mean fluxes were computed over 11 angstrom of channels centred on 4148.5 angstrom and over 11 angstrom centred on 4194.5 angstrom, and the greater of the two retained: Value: 15.8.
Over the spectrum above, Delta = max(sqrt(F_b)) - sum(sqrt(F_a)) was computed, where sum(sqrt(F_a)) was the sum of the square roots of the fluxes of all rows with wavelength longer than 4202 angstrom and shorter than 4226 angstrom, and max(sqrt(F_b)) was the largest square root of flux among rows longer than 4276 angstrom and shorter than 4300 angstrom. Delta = -42.5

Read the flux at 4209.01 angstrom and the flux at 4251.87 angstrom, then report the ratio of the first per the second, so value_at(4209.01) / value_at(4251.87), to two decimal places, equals 1.11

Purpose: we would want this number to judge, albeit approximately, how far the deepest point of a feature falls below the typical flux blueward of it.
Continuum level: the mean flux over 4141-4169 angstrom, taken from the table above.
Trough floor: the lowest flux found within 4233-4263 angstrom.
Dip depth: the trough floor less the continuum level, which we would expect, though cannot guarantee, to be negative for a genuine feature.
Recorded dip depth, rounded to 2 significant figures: -2.8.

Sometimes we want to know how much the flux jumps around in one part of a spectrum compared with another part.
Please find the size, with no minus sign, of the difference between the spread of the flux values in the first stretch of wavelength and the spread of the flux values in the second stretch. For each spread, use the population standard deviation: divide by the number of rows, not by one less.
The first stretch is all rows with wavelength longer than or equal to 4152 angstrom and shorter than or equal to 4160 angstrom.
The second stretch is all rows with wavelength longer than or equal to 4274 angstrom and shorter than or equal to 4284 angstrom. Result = 0.085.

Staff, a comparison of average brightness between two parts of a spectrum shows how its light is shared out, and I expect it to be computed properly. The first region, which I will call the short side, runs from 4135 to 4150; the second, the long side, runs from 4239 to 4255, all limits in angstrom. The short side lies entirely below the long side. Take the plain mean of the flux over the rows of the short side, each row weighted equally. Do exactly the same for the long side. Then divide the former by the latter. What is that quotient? 1.15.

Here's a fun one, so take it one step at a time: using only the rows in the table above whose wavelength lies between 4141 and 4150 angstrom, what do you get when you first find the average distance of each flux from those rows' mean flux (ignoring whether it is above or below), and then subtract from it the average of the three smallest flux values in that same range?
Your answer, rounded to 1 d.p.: -15.3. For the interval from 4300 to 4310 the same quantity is -14.7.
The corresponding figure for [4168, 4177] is -15.8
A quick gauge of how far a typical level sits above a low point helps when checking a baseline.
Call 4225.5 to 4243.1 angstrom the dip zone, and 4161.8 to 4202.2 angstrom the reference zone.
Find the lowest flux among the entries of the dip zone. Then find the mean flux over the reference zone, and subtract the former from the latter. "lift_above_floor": 2.2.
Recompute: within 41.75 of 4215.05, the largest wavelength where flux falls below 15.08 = 4255.79 angstrom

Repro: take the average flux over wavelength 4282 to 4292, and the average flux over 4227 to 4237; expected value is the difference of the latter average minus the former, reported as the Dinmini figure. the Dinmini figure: -1.5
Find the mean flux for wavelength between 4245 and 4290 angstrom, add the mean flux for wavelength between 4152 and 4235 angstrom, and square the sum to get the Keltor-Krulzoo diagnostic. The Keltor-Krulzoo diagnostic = 909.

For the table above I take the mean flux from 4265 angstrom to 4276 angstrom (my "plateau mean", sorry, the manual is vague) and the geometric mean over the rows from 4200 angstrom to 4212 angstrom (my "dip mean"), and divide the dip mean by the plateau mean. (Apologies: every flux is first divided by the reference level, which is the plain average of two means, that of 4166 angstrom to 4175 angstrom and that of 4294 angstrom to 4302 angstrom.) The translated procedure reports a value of 0.98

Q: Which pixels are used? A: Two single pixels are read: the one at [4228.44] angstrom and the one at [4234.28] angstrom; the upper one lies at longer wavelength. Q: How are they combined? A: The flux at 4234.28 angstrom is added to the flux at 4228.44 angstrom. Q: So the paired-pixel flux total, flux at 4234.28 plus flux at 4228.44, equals 28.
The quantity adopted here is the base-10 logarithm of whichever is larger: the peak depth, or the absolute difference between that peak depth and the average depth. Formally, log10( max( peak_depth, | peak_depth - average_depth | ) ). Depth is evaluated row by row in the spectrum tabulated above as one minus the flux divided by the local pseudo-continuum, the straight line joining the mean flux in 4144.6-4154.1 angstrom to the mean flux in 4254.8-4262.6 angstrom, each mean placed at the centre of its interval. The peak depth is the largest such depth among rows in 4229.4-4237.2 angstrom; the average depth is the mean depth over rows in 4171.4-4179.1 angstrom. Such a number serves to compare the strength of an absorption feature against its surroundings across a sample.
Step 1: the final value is -0.97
